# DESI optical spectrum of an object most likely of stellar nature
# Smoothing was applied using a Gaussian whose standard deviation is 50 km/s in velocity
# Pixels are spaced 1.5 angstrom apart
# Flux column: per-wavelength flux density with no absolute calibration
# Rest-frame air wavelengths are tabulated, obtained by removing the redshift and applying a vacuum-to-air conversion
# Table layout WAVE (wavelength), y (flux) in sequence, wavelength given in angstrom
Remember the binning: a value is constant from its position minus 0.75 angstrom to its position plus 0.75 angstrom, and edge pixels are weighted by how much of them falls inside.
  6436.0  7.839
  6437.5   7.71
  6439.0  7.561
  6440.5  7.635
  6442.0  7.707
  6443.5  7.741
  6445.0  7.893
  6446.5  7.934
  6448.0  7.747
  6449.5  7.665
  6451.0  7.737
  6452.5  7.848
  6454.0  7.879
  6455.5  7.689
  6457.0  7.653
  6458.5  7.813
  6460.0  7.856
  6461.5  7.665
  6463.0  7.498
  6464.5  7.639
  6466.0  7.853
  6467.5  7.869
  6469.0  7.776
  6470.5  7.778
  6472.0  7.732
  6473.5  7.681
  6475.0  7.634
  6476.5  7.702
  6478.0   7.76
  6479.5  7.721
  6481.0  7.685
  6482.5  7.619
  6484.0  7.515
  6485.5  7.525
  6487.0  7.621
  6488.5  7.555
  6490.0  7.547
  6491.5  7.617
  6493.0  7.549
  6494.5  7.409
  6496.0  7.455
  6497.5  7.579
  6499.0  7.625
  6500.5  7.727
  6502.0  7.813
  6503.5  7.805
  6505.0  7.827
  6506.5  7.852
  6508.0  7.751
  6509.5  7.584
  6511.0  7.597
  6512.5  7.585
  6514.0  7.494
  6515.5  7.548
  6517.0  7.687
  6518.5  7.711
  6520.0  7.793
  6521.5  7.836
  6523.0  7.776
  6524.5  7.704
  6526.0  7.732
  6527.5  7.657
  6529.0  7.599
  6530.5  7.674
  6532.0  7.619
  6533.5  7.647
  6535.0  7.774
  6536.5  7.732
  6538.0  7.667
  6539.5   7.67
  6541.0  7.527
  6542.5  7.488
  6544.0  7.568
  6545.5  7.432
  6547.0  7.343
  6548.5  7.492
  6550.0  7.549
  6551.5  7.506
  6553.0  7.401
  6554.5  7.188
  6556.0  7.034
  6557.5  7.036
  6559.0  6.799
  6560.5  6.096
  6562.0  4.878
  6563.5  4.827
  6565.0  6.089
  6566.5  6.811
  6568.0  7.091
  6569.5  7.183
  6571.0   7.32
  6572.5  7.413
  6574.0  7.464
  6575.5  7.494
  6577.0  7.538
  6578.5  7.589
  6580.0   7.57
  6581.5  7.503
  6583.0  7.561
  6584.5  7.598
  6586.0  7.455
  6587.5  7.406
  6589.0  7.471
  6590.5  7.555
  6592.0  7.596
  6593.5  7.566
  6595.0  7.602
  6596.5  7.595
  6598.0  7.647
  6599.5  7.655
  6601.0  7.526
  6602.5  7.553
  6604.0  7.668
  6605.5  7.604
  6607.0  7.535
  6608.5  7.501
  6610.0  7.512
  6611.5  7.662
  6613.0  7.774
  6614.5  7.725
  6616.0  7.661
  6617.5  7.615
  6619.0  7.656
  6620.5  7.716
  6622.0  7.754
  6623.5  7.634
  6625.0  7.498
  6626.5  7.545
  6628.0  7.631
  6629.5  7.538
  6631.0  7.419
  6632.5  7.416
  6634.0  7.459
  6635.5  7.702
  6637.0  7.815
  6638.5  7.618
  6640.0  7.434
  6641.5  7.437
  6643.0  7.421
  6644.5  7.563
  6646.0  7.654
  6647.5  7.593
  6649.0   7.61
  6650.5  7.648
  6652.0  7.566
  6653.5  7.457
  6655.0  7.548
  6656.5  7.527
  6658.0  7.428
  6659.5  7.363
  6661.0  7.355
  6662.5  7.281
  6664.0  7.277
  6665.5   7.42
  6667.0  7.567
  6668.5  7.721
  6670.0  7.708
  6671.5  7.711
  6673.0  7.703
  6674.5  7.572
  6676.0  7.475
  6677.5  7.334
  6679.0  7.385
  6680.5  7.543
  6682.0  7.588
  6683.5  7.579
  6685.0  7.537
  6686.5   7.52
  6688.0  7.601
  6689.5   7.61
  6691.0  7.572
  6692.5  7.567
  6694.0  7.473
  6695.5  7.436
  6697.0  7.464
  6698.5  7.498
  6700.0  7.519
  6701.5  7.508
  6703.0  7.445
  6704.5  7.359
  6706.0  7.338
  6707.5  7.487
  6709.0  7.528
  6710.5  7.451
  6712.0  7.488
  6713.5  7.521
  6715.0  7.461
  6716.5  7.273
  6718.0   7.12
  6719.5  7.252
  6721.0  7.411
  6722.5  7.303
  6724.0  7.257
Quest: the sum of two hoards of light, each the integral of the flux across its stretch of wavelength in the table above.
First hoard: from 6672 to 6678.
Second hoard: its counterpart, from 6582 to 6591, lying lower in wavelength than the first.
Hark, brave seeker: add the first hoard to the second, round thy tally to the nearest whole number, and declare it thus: 113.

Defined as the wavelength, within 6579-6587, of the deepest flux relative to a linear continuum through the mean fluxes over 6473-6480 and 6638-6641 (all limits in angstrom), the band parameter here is 6586.0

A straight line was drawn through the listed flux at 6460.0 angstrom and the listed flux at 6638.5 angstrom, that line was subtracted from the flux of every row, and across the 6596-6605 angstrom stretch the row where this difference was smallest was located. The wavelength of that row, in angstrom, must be 6601.0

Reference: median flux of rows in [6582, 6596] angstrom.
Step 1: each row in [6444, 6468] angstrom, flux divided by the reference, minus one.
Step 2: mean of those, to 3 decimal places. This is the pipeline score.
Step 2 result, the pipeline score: 0.027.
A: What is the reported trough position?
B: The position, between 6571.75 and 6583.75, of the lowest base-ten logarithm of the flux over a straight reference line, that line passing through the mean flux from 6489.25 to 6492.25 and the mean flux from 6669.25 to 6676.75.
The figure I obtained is 6572.5 angstrom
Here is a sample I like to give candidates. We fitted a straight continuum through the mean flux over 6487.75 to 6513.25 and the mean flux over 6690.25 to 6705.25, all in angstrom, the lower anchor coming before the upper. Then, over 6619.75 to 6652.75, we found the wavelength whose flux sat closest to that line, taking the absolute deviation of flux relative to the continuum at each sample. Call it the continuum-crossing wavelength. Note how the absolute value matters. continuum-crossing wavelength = 6629.5 angstrom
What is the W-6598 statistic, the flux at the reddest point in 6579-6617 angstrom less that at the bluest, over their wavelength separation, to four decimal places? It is 0.0025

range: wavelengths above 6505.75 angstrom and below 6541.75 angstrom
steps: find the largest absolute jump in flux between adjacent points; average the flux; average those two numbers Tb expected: 3.92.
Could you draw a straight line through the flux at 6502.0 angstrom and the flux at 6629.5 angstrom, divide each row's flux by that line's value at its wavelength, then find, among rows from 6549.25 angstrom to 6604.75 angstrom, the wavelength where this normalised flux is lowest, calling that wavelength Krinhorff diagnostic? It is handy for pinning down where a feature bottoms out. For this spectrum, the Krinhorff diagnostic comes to 6563.5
